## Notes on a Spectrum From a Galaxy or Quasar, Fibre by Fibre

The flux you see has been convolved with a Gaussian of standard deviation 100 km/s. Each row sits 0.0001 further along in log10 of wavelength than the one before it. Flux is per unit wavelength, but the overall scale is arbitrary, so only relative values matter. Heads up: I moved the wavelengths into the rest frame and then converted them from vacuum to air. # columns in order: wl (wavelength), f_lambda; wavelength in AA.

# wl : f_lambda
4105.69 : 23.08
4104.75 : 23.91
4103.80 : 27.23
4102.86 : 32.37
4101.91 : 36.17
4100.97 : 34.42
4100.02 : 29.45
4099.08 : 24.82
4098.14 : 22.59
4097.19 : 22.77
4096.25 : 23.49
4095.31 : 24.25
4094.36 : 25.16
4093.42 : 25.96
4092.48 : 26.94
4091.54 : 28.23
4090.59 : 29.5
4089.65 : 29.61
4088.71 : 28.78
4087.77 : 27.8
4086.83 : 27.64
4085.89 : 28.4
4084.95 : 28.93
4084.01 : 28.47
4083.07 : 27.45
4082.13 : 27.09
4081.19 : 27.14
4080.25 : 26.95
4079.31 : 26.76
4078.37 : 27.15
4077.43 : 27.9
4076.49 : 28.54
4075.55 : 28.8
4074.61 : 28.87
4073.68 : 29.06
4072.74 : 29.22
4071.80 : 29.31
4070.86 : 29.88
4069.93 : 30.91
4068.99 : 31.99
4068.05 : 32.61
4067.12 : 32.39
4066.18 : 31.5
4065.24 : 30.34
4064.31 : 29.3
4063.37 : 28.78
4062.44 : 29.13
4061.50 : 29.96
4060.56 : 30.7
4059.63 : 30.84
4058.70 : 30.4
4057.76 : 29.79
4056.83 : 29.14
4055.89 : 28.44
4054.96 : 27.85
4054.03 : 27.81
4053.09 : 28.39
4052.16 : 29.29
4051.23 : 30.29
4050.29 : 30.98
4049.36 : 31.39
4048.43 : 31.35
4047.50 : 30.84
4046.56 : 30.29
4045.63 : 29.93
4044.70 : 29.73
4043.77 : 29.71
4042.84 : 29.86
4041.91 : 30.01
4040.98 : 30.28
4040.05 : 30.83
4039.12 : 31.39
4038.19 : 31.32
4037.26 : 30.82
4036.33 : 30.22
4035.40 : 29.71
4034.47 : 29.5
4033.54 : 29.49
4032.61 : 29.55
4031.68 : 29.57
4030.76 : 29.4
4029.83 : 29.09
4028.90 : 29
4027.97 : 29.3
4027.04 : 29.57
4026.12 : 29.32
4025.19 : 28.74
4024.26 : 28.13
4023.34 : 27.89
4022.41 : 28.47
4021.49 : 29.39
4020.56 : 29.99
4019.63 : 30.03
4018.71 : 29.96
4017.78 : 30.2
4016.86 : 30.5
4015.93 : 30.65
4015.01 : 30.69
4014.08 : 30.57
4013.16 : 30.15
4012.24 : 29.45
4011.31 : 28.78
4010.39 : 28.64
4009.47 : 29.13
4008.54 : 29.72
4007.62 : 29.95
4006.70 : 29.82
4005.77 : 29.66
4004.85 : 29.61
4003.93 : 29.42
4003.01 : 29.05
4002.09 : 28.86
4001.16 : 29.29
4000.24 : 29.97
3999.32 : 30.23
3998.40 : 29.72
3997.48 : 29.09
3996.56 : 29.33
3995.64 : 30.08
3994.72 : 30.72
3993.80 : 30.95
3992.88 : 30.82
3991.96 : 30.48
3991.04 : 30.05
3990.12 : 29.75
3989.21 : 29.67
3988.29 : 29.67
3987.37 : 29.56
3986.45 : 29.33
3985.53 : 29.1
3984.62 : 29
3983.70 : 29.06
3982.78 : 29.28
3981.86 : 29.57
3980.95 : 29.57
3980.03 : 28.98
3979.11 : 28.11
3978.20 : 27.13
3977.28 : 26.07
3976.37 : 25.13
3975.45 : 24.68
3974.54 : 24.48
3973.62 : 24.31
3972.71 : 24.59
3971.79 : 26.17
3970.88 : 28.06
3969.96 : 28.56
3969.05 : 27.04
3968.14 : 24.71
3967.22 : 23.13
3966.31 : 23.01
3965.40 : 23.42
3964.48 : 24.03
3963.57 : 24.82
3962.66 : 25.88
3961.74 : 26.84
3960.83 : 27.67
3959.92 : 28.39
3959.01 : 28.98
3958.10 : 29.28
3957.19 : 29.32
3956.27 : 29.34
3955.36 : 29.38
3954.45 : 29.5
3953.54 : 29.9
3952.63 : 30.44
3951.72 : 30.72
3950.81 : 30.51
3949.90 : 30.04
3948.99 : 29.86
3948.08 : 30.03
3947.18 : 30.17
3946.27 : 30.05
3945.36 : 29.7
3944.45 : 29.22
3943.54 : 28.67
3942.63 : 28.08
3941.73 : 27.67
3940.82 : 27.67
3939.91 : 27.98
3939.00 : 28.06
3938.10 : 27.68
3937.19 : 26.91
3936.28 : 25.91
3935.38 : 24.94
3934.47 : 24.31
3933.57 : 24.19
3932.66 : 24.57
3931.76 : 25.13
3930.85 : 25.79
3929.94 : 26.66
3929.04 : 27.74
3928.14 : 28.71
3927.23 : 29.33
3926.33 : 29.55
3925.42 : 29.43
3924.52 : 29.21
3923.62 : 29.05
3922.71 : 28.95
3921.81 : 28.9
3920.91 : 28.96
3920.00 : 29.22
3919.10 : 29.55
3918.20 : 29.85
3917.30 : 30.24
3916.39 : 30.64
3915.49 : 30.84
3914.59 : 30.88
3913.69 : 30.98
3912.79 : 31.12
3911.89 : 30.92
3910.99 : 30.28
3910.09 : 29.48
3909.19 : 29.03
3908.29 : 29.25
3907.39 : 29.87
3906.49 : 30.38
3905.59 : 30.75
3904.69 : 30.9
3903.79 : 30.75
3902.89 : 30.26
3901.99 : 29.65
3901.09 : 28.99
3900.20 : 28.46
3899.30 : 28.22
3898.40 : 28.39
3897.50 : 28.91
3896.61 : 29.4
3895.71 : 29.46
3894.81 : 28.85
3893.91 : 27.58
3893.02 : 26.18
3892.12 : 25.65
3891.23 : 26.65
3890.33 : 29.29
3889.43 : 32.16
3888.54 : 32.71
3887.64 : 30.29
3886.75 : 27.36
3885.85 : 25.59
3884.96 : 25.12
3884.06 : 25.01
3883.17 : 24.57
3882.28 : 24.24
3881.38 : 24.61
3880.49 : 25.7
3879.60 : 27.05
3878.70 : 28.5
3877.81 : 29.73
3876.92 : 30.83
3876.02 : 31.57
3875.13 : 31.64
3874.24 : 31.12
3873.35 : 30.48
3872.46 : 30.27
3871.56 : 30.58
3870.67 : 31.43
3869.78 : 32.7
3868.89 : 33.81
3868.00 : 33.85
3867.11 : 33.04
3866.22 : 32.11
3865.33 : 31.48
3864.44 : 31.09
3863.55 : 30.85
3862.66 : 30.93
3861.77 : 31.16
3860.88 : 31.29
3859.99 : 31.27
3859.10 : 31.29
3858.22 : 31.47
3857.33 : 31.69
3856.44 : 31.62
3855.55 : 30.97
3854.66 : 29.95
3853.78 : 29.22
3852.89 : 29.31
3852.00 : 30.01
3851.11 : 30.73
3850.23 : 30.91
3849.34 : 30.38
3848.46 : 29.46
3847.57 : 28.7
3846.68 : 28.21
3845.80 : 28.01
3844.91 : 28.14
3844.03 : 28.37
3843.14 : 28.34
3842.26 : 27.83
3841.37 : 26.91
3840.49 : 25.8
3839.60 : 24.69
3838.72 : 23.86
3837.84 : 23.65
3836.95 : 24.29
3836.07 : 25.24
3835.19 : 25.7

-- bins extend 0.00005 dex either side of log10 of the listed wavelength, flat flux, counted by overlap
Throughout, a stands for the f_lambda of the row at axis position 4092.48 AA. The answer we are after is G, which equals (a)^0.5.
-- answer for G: 5.19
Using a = 26.94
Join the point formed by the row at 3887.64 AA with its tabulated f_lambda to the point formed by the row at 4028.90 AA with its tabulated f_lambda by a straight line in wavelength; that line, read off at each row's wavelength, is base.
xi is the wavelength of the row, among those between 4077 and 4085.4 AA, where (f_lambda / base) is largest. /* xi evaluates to 4084.95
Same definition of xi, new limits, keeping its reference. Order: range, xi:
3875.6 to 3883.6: 3876.02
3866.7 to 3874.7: 3868.00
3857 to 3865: 3857.33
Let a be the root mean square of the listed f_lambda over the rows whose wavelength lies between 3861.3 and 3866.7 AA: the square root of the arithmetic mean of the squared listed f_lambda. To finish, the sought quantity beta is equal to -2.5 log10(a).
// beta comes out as -3.74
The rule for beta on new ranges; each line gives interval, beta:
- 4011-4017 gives -3.70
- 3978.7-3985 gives -3.66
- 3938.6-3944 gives -3.62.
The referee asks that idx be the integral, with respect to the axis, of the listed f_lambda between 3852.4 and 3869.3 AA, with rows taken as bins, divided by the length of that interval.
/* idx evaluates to 31.4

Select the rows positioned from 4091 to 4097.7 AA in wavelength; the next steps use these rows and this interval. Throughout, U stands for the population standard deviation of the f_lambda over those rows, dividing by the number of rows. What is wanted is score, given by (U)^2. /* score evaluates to 3.2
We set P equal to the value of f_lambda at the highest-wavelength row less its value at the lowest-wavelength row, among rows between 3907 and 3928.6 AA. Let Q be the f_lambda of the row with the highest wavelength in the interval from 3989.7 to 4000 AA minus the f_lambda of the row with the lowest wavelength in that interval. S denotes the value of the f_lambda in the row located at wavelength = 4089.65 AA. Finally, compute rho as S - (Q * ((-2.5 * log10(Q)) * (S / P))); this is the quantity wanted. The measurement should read 39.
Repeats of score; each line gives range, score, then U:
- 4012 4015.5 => 0.2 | 0.5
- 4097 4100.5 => 7.6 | 2.8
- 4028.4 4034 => 0.1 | 0.2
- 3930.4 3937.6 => 0.8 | 0.9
